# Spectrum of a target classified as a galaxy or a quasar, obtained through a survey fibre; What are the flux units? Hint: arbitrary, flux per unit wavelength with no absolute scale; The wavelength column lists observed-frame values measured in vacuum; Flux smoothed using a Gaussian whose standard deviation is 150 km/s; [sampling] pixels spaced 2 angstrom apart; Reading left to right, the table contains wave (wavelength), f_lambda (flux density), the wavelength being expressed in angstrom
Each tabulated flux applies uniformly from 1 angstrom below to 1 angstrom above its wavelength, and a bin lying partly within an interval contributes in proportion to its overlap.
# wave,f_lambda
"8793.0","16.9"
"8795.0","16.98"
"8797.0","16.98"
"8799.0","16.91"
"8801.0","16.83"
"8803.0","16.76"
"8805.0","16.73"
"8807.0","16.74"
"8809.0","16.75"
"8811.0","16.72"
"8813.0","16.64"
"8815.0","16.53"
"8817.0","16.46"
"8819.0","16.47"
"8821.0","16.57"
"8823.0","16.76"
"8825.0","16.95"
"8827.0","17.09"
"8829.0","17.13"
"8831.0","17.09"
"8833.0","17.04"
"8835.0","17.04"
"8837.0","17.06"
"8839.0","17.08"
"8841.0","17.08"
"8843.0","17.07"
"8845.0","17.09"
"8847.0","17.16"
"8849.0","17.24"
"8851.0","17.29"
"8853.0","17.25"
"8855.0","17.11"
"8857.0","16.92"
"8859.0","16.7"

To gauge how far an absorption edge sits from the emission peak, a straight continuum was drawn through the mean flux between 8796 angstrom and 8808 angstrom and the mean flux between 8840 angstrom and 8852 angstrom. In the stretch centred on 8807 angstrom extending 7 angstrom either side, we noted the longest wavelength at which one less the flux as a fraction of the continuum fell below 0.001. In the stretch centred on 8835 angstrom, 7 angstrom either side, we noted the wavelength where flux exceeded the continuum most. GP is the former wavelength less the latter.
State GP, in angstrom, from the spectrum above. -28 angstrom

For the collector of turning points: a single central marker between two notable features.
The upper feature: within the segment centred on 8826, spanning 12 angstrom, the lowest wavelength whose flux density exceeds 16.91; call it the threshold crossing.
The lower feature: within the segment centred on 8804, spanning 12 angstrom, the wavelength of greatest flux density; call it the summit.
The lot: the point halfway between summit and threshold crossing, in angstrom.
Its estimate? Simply 8812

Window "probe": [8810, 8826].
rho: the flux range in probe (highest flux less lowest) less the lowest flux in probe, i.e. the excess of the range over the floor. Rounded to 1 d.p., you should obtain -16.0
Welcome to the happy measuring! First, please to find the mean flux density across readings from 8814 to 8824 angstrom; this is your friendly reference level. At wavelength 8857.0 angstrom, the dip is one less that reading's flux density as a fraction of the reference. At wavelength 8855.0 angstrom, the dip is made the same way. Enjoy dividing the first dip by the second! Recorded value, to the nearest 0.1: 0.7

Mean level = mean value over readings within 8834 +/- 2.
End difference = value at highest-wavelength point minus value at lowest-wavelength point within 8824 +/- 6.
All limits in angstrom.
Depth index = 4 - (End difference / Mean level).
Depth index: 3.961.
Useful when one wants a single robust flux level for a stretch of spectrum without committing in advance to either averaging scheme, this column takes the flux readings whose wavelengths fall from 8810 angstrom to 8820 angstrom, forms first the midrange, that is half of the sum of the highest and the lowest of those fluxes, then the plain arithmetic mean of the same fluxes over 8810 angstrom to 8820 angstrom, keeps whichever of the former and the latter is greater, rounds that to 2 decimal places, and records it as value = 16.59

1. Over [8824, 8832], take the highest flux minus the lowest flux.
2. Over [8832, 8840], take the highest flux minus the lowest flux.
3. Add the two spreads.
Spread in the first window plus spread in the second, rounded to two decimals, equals 0.22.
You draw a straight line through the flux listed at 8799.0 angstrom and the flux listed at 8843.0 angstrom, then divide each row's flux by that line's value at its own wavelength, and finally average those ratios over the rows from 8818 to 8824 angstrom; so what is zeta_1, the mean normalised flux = 0.98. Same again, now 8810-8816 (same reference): 0.98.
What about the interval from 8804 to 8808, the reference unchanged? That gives 0.99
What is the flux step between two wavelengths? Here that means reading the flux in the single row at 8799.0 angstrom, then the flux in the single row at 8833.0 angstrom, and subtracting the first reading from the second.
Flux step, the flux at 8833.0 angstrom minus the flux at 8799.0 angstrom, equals 0.13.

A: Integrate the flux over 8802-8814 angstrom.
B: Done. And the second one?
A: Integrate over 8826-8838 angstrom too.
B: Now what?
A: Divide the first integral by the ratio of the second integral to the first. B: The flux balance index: 197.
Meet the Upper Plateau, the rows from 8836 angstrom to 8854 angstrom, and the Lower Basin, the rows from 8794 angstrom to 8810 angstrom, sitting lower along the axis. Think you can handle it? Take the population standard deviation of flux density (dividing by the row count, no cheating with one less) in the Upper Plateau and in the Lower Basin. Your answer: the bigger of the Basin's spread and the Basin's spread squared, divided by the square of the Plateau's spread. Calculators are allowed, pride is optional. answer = 14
